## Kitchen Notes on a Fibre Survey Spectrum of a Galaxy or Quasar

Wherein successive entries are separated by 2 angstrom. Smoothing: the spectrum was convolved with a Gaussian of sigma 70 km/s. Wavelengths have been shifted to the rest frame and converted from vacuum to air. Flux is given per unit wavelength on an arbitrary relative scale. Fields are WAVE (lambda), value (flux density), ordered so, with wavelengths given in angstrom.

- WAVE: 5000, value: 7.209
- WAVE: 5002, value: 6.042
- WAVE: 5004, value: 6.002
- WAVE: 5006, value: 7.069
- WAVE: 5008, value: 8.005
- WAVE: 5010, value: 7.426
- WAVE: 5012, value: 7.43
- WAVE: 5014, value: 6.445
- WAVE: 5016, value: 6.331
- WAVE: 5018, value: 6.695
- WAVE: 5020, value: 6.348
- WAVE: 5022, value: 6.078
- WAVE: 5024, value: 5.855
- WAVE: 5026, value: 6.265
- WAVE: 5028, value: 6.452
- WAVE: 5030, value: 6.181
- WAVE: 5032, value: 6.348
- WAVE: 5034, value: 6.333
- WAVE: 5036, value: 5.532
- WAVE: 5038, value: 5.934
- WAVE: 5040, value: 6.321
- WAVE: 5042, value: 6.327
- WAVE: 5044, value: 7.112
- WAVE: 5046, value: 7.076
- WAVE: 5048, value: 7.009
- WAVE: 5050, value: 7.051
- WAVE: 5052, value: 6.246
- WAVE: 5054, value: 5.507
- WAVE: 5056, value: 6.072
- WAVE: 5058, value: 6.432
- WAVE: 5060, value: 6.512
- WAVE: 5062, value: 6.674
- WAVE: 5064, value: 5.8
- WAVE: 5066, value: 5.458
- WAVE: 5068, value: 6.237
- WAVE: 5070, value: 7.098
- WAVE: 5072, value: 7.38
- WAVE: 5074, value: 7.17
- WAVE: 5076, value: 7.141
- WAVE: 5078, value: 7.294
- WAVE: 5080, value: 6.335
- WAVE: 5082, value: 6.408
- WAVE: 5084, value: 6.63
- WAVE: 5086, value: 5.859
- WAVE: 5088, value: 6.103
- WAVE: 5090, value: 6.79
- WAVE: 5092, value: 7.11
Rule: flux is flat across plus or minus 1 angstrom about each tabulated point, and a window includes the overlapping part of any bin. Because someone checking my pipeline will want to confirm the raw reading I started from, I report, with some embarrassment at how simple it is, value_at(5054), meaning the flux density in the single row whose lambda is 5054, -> 5.507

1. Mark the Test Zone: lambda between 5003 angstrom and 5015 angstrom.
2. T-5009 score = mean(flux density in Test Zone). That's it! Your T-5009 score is 7.06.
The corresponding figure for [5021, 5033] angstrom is 6.20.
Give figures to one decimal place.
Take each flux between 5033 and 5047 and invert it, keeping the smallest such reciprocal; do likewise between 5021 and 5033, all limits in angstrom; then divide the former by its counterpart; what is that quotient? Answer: 0.9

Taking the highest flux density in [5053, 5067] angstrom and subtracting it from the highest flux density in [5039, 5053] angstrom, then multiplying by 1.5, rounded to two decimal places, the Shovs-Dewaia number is 0.66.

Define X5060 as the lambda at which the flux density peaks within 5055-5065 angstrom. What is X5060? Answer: 5062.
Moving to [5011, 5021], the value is 5012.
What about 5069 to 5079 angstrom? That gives 5072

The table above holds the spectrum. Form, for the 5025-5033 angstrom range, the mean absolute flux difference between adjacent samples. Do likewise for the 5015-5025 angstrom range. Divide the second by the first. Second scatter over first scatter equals 1.4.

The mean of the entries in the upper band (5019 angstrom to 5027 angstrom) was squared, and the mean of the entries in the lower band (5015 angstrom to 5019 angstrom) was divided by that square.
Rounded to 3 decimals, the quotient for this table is 0.173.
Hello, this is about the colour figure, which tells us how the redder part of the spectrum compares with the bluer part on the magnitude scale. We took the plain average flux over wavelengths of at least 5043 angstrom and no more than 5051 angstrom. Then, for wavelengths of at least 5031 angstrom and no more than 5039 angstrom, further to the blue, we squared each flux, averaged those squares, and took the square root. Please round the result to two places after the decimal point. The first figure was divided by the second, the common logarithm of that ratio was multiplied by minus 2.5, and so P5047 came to -0.17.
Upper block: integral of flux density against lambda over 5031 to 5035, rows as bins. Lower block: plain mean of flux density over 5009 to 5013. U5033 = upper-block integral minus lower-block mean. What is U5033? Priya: 17.9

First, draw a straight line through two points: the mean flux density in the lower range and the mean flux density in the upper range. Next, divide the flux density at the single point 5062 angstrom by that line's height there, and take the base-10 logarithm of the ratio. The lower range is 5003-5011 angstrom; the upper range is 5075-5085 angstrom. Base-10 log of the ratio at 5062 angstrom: -0.01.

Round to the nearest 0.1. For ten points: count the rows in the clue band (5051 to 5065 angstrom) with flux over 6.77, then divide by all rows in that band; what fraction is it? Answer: 0.0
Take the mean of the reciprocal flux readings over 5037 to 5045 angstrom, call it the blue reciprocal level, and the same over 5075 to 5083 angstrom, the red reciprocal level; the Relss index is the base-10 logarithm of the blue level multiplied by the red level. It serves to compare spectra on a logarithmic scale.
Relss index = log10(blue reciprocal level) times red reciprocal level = -0.119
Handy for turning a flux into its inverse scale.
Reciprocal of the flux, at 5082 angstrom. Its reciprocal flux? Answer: 0.156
